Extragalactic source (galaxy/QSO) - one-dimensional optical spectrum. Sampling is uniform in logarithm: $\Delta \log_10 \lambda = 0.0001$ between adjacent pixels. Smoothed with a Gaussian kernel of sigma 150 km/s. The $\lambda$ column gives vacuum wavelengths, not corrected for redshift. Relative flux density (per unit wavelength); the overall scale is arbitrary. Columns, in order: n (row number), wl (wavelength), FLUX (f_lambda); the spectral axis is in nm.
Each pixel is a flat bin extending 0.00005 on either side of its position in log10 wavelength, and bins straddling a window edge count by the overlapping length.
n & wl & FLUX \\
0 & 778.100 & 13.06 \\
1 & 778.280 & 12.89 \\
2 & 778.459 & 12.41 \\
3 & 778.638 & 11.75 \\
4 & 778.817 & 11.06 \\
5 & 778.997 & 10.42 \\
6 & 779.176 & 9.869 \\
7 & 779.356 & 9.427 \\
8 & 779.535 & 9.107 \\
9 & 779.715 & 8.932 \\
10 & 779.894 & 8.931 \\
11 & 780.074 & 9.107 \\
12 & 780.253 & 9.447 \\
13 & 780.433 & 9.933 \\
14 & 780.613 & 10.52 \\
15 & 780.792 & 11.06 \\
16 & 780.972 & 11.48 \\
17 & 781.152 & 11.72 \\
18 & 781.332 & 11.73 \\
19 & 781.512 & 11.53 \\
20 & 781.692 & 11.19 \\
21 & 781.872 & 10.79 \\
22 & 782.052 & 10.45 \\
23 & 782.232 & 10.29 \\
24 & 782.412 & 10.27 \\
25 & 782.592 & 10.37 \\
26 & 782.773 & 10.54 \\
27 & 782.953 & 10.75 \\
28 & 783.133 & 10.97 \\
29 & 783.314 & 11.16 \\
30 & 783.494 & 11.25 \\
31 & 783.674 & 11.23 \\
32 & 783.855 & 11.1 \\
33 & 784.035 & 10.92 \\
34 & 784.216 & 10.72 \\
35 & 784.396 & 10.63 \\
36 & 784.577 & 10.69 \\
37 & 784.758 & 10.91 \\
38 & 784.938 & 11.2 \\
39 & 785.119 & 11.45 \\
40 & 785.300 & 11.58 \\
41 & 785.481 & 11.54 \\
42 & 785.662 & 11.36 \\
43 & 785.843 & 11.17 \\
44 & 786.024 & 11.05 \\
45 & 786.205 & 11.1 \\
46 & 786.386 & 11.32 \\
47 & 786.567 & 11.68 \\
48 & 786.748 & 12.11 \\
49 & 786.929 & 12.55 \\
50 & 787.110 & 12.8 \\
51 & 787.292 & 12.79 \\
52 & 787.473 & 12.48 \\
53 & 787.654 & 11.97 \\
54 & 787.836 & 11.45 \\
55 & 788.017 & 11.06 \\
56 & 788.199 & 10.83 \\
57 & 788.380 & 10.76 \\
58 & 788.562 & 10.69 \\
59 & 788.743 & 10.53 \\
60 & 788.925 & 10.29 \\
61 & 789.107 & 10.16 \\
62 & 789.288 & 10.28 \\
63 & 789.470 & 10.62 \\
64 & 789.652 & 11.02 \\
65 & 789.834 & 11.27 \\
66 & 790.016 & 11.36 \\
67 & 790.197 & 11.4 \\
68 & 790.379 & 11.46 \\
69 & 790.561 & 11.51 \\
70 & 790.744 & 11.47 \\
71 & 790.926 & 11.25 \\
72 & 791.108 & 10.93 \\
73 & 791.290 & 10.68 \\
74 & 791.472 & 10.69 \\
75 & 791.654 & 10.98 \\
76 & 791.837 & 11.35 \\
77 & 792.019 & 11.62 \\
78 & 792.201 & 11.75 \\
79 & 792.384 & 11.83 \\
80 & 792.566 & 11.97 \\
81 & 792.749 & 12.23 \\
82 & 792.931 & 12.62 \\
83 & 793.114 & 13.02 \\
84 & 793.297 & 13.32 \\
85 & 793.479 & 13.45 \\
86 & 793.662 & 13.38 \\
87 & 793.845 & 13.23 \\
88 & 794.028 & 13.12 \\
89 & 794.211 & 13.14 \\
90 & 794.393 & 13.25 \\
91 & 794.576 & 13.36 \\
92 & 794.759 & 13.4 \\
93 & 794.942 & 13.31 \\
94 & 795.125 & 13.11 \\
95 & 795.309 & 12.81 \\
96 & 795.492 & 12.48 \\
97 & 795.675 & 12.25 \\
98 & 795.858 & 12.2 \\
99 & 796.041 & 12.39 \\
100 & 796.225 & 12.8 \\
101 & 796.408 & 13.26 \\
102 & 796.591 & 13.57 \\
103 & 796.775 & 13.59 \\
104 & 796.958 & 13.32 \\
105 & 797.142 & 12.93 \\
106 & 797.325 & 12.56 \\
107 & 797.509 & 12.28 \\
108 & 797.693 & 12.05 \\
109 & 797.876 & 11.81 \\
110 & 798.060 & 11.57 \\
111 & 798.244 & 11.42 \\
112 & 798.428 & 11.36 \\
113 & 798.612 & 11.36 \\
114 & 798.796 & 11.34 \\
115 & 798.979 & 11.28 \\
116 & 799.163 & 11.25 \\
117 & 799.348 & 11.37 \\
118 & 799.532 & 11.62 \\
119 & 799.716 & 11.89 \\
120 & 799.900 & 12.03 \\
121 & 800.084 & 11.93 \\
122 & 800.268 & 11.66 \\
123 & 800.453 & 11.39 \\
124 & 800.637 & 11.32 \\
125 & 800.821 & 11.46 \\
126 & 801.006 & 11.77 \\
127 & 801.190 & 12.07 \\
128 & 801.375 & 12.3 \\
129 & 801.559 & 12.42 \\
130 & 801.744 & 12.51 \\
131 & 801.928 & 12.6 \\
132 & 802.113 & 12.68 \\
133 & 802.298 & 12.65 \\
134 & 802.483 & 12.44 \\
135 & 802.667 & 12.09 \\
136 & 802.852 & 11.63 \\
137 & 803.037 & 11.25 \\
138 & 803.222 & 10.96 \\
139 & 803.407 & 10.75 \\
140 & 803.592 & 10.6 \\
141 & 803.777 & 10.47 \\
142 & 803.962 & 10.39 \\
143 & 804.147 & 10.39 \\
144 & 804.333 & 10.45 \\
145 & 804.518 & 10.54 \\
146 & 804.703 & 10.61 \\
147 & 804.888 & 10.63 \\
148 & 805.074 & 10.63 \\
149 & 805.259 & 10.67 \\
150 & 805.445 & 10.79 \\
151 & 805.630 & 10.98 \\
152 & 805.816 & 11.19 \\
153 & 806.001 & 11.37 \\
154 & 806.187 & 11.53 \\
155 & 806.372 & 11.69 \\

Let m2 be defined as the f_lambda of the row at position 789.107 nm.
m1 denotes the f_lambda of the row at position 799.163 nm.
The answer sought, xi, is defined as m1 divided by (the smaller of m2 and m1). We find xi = 1.11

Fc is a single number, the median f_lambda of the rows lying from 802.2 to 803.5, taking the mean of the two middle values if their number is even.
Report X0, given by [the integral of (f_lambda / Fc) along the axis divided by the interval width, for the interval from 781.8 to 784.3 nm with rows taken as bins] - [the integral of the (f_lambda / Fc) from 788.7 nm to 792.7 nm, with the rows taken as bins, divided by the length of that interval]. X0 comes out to -0.03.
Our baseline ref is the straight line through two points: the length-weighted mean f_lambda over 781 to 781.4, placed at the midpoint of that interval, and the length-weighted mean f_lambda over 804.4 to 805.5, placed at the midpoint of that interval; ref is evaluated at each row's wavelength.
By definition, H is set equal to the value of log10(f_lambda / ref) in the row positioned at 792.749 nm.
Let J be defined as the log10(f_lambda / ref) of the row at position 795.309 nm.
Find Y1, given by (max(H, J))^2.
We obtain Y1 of 0.0041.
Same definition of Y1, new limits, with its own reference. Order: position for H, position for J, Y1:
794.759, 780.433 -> 0.0068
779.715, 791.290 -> 0.0005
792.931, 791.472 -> 0.0028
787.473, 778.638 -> 0.0015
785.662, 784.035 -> 0.0000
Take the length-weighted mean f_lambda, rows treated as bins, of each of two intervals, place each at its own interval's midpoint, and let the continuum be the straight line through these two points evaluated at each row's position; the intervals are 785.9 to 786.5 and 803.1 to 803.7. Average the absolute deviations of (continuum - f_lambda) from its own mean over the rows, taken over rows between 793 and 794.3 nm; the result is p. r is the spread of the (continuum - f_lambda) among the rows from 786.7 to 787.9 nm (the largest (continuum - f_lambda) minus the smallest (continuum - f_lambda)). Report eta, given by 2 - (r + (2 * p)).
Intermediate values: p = 0.12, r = 1.33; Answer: 0.42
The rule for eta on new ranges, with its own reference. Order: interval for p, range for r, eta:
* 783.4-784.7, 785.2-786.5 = 1.06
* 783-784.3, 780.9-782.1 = 0.43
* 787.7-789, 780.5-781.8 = 0.25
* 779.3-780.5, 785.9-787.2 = -0.35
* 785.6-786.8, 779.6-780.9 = -0.73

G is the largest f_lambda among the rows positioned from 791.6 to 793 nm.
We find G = 12.62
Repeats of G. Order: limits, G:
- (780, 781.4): 11.73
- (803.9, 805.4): 10.67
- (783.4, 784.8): 11.25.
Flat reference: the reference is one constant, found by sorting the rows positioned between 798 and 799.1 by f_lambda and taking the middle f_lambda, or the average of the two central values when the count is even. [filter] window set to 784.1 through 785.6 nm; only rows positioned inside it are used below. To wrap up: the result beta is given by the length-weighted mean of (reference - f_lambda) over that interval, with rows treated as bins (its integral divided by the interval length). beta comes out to 0.27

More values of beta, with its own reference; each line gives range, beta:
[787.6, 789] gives 0.43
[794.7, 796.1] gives -1.38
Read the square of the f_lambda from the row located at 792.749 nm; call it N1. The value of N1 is 150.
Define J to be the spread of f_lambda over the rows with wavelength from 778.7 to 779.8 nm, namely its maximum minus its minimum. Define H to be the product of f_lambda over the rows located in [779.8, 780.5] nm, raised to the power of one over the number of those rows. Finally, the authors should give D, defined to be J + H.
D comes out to 11.5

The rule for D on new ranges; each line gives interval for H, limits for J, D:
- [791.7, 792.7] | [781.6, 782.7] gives 12.6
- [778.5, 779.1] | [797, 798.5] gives 12.6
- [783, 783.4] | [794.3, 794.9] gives 11.2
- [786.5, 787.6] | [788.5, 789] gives 12.8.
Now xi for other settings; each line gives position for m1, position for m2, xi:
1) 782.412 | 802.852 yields 1.00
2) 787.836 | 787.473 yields 1.00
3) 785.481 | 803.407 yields 1.07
